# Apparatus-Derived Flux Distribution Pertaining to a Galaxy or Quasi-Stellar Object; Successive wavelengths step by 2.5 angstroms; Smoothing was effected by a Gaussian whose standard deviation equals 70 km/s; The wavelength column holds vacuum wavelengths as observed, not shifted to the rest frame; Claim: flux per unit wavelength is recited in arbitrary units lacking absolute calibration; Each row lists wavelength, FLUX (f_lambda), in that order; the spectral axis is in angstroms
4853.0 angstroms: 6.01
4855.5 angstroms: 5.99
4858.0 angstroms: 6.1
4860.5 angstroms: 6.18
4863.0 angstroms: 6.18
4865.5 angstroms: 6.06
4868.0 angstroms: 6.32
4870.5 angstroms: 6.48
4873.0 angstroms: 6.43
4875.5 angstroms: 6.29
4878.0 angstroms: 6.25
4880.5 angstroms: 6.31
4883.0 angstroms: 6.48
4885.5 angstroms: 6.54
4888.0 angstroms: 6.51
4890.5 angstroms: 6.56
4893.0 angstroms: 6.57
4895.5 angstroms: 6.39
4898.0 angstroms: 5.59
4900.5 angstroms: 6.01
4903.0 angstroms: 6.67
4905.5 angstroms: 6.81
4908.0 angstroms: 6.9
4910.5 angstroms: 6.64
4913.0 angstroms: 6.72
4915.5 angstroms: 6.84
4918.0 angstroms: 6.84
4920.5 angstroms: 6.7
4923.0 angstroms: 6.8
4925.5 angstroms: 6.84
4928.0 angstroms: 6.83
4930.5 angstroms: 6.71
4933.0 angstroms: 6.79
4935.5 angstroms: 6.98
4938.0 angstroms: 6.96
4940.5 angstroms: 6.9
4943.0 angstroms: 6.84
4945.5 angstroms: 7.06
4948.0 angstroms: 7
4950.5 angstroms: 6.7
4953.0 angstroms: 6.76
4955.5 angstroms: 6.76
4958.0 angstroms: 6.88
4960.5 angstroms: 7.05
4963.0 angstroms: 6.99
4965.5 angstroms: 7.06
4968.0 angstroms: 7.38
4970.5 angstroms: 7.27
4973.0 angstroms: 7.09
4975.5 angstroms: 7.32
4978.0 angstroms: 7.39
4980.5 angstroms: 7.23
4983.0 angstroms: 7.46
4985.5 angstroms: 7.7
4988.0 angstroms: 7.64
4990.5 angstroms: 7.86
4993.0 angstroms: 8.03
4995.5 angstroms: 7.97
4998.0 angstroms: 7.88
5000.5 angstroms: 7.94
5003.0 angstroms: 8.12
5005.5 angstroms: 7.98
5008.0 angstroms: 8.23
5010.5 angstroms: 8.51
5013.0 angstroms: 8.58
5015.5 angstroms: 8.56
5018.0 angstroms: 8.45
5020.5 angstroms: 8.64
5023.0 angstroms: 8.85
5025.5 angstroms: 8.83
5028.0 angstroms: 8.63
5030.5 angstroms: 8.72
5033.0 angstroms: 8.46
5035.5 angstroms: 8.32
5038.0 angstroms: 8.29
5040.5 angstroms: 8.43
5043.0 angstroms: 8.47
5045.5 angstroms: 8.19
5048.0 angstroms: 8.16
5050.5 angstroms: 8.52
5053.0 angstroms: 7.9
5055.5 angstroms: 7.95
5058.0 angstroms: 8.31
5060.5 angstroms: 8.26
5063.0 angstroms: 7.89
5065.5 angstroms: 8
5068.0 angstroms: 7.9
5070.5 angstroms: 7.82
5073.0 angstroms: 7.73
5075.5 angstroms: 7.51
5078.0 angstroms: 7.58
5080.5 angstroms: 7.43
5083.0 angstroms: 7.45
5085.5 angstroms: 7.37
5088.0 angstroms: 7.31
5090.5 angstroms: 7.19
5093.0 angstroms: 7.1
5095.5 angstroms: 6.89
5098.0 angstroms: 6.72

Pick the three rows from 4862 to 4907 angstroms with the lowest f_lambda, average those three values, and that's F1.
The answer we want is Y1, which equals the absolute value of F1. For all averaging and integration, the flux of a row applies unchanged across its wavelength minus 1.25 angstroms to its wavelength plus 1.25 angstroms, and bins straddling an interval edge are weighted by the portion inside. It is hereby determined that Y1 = 5.9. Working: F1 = 5.9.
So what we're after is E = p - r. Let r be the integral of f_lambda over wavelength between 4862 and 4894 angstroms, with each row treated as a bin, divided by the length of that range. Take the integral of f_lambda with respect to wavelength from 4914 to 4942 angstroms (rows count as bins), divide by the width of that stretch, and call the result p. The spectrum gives 0.5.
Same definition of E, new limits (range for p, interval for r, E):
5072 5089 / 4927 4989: 0.4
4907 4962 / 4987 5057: -1.5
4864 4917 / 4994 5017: -1.8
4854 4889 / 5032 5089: -1.7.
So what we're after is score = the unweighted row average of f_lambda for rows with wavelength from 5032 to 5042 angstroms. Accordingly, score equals 8.4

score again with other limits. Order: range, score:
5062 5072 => 7.9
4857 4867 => 6.1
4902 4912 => 6.8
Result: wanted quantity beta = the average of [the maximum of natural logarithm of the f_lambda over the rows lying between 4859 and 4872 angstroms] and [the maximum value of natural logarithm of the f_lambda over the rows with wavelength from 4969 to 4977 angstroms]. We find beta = 1.93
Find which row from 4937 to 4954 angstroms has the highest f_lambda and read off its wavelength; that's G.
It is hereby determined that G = 4945.5 angstroms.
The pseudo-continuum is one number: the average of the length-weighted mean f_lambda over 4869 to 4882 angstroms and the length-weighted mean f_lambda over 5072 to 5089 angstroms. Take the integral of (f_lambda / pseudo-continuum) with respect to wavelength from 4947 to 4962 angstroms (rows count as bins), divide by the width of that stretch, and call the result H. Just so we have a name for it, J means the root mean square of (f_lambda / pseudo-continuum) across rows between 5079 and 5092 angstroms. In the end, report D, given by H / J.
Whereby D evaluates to 0.93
